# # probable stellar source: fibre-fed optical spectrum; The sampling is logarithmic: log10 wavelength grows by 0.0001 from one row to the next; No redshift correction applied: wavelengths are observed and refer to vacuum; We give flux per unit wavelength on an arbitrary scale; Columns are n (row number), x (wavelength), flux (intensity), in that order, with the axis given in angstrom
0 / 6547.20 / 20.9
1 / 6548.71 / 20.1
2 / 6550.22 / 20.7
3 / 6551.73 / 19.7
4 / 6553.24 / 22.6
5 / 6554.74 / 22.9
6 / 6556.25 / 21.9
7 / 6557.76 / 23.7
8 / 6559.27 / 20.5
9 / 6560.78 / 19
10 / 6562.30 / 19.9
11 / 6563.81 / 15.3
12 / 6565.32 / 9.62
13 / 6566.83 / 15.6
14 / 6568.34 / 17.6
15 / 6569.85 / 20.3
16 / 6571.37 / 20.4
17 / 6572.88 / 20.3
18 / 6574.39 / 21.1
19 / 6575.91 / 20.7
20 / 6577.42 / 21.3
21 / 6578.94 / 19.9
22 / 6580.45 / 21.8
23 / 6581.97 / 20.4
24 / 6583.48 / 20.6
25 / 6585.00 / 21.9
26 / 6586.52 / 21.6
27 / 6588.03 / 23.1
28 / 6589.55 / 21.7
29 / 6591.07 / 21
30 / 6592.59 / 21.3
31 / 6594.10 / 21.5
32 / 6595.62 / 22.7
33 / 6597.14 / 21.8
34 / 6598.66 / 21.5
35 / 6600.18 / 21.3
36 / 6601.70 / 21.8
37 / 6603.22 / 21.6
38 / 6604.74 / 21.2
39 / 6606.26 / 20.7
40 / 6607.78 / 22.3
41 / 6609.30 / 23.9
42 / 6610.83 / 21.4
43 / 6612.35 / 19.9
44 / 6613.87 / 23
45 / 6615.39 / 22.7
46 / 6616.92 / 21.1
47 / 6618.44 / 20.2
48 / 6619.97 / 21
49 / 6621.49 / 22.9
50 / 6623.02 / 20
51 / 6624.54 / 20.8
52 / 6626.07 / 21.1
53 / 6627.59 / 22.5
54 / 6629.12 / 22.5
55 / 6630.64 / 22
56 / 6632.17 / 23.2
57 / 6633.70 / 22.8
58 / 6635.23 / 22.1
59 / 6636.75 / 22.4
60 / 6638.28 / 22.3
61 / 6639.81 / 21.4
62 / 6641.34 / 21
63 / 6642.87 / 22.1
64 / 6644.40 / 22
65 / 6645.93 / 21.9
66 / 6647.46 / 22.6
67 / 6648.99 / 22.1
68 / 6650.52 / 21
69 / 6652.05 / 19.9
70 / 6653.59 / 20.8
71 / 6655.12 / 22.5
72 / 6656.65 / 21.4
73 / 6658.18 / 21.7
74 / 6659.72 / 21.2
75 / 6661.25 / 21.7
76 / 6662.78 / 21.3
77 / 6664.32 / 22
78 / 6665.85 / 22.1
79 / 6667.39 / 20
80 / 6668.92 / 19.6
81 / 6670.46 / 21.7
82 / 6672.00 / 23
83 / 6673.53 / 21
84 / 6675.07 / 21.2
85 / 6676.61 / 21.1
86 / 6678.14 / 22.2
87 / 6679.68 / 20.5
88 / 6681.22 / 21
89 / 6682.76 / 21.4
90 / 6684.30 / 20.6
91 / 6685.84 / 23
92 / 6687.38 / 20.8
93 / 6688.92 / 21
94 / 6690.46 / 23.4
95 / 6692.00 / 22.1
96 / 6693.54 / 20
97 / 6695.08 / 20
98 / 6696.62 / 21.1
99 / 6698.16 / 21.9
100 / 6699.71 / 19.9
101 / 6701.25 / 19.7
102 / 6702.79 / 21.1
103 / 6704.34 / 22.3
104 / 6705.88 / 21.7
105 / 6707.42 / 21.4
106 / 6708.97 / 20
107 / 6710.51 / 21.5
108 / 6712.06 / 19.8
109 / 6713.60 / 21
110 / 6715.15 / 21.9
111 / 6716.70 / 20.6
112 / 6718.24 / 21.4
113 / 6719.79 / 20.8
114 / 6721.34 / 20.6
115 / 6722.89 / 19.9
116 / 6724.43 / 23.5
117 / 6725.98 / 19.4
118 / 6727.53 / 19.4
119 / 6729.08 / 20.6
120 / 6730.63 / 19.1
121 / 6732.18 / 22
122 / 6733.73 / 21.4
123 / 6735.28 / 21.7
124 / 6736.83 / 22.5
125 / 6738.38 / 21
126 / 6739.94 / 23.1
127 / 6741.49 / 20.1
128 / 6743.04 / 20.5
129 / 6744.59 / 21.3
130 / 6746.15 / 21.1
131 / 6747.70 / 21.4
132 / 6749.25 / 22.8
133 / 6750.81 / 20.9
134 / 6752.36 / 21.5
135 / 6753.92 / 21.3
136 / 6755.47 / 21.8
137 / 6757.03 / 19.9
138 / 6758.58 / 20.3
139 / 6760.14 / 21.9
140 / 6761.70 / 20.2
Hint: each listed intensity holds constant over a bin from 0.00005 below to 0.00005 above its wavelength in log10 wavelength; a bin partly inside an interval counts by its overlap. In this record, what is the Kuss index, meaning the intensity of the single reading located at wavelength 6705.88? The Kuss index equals 21.7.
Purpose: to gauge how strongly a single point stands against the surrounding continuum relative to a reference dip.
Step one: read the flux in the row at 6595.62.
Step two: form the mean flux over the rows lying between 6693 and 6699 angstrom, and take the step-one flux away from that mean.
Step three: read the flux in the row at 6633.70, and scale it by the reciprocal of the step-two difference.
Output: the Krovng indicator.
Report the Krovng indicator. -12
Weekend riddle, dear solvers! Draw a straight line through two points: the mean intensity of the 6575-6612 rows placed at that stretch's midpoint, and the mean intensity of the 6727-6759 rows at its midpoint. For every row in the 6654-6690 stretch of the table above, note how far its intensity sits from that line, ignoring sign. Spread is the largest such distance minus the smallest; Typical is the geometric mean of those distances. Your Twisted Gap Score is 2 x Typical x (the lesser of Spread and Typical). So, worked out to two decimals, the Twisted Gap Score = 0.32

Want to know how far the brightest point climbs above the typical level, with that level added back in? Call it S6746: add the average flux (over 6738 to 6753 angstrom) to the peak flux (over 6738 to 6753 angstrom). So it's 44.5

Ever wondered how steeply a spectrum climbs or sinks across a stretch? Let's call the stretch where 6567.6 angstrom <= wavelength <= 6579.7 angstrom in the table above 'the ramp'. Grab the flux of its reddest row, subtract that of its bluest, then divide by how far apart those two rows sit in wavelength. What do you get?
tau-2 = 0.22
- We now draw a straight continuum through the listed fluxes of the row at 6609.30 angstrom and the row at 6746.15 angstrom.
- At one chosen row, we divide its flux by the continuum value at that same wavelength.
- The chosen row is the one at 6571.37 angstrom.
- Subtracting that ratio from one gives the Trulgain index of 0.17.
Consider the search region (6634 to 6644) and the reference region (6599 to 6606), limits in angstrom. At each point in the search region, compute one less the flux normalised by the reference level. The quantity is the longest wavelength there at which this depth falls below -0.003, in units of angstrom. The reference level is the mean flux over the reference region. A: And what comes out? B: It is 6642.87 angstrom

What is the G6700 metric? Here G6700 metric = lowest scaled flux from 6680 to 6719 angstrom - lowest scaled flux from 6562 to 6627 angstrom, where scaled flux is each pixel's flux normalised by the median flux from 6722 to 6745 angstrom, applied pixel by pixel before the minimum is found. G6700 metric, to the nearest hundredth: 0.48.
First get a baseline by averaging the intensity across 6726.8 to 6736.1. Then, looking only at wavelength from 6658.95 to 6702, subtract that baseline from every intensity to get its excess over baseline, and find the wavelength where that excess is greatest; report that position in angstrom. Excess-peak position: 6690.46 angstrom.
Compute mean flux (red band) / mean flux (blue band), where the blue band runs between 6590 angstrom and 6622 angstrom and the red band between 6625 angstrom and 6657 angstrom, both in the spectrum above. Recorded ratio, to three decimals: 1.011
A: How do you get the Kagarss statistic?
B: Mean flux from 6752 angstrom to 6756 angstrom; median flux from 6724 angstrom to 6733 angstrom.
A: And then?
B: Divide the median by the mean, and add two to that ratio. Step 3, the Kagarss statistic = 2.93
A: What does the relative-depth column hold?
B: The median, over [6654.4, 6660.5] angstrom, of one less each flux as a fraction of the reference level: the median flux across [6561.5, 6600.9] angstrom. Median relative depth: -0.024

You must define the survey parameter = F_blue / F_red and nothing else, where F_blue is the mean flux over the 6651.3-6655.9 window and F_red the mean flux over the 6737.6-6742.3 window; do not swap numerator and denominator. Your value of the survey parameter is 0.98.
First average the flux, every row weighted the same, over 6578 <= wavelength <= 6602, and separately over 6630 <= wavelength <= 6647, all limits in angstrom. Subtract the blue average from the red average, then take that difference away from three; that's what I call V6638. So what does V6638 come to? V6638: 2.4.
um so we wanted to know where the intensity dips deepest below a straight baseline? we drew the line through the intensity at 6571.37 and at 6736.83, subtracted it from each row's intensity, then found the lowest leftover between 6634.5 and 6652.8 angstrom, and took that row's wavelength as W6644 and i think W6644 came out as 6652.05 angstrom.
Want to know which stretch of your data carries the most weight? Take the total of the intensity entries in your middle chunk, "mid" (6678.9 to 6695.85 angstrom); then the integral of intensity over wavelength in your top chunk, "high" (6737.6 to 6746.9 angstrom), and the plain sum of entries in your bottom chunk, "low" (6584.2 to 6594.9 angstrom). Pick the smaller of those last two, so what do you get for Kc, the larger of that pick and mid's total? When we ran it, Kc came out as 234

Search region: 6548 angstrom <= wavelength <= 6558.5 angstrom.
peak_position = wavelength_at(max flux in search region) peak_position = 6557.76 angstrom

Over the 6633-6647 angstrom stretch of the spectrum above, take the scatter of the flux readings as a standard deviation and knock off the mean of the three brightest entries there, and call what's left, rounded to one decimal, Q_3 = -22.0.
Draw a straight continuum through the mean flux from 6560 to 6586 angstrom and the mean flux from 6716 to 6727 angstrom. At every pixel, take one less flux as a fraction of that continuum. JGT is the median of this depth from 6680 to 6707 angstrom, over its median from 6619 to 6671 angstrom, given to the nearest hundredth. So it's 0.30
